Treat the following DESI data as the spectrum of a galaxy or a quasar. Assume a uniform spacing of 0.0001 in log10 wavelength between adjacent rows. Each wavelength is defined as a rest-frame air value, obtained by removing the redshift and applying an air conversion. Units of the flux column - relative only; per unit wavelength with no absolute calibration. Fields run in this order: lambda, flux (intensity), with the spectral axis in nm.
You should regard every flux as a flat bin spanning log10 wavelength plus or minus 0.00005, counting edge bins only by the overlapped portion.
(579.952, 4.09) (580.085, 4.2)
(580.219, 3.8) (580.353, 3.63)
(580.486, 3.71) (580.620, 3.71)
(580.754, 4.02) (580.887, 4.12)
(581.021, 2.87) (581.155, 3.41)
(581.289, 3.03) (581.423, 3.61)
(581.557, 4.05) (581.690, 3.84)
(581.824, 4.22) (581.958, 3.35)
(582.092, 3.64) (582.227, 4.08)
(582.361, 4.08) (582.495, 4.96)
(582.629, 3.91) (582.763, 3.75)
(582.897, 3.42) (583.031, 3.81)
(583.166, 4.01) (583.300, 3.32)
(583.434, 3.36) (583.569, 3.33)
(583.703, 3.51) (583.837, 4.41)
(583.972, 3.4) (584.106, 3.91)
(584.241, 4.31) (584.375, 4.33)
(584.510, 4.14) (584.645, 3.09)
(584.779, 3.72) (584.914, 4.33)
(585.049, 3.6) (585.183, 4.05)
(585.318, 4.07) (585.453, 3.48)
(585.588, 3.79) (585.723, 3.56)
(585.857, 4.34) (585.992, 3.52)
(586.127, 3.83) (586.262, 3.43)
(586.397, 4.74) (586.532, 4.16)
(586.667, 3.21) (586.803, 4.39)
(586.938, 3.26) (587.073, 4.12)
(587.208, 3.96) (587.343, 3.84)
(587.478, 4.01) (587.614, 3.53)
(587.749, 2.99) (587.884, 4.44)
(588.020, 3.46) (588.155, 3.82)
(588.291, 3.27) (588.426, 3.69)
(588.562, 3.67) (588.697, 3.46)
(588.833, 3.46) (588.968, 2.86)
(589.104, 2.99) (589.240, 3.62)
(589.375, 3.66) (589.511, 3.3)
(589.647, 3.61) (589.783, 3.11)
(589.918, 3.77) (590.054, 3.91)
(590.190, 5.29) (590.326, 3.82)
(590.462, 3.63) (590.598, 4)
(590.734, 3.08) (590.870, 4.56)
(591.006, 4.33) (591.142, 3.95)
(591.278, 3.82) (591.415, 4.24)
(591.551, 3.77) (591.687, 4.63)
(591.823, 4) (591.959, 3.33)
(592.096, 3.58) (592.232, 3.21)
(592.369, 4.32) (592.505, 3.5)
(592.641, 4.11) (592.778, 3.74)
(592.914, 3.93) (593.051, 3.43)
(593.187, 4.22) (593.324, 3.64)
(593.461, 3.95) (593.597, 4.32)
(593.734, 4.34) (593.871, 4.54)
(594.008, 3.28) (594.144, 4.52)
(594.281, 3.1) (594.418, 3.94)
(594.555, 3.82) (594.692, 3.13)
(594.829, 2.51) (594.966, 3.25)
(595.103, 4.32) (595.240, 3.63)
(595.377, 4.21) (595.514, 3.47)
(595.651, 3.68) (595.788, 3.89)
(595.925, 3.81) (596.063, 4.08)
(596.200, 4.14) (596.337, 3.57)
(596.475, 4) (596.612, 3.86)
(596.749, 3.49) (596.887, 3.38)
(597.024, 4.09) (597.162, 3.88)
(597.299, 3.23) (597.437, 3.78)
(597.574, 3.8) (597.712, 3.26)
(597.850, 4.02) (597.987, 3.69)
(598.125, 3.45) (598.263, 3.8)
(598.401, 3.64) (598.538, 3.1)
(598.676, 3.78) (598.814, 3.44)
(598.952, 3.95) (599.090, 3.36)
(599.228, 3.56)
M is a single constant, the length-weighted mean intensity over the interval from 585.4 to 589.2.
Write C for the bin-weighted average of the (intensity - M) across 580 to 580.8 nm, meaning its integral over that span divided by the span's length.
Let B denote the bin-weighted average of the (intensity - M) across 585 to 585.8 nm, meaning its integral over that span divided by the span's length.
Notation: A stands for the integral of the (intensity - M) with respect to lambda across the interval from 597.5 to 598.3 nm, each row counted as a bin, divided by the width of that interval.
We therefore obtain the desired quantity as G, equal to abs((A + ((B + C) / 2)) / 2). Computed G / 0.05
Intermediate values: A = -0.02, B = 0.1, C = 0.16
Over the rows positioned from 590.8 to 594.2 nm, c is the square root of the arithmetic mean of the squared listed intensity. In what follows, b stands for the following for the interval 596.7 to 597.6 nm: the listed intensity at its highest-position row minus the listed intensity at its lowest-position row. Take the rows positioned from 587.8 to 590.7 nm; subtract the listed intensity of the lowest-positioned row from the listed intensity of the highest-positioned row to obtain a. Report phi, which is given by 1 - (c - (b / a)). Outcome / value -3.7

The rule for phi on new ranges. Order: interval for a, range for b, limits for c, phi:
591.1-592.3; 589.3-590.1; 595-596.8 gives -3.2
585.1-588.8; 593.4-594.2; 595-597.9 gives -3.8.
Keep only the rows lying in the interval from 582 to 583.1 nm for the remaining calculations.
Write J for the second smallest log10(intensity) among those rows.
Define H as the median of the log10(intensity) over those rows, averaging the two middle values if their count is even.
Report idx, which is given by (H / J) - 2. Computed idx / -0.95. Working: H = 0.587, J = 0.561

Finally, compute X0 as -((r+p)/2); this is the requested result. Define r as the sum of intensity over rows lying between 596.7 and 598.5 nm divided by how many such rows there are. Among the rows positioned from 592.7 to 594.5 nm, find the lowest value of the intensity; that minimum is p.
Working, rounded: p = 3.1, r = 3.65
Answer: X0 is -3.38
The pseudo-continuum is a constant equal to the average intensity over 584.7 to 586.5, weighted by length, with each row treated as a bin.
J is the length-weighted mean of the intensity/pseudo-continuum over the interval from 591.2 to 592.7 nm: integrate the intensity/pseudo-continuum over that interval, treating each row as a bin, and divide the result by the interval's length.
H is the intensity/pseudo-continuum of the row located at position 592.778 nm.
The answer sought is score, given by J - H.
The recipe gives 0.03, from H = 0.96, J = 0.995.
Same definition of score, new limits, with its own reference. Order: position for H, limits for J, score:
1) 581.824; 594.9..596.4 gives -0.10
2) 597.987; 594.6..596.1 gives -0.02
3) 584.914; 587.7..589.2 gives -0.22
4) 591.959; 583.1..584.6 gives 0.12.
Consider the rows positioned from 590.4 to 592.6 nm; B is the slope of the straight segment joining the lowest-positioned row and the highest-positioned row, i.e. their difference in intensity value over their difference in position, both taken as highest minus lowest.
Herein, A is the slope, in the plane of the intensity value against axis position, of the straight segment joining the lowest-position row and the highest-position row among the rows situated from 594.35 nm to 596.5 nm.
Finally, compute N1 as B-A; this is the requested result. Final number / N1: -0.09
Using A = 0.03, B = -0.1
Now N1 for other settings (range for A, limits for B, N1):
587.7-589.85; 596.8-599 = 0.22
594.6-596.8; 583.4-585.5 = -0.12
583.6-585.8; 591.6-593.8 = -0.17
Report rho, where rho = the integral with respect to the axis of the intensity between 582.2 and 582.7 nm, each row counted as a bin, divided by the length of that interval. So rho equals 4.3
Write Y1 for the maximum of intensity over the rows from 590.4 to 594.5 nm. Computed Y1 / 4.63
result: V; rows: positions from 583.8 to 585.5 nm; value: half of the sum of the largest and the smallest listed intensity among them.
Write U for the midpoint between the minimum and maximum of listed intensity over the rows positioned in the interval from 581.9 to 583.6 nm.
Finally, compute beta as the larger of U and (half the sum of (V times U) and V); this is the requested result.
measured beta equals 9.6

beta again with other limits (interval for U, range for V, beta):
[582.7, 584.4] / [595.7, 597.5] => 9.0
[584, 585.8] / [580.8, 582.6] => 9.2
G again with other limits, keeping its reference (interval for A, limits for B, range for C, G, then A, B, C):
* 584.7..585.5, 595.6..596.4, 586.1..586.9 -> 0.20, 0.18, 0.2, 0.25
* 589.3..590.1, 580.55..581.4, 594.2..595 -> 0.20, -0.14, -0.2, -0.38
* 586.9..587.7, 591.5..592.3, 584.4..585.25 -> 0.11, 0.10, 0.1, 0.16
